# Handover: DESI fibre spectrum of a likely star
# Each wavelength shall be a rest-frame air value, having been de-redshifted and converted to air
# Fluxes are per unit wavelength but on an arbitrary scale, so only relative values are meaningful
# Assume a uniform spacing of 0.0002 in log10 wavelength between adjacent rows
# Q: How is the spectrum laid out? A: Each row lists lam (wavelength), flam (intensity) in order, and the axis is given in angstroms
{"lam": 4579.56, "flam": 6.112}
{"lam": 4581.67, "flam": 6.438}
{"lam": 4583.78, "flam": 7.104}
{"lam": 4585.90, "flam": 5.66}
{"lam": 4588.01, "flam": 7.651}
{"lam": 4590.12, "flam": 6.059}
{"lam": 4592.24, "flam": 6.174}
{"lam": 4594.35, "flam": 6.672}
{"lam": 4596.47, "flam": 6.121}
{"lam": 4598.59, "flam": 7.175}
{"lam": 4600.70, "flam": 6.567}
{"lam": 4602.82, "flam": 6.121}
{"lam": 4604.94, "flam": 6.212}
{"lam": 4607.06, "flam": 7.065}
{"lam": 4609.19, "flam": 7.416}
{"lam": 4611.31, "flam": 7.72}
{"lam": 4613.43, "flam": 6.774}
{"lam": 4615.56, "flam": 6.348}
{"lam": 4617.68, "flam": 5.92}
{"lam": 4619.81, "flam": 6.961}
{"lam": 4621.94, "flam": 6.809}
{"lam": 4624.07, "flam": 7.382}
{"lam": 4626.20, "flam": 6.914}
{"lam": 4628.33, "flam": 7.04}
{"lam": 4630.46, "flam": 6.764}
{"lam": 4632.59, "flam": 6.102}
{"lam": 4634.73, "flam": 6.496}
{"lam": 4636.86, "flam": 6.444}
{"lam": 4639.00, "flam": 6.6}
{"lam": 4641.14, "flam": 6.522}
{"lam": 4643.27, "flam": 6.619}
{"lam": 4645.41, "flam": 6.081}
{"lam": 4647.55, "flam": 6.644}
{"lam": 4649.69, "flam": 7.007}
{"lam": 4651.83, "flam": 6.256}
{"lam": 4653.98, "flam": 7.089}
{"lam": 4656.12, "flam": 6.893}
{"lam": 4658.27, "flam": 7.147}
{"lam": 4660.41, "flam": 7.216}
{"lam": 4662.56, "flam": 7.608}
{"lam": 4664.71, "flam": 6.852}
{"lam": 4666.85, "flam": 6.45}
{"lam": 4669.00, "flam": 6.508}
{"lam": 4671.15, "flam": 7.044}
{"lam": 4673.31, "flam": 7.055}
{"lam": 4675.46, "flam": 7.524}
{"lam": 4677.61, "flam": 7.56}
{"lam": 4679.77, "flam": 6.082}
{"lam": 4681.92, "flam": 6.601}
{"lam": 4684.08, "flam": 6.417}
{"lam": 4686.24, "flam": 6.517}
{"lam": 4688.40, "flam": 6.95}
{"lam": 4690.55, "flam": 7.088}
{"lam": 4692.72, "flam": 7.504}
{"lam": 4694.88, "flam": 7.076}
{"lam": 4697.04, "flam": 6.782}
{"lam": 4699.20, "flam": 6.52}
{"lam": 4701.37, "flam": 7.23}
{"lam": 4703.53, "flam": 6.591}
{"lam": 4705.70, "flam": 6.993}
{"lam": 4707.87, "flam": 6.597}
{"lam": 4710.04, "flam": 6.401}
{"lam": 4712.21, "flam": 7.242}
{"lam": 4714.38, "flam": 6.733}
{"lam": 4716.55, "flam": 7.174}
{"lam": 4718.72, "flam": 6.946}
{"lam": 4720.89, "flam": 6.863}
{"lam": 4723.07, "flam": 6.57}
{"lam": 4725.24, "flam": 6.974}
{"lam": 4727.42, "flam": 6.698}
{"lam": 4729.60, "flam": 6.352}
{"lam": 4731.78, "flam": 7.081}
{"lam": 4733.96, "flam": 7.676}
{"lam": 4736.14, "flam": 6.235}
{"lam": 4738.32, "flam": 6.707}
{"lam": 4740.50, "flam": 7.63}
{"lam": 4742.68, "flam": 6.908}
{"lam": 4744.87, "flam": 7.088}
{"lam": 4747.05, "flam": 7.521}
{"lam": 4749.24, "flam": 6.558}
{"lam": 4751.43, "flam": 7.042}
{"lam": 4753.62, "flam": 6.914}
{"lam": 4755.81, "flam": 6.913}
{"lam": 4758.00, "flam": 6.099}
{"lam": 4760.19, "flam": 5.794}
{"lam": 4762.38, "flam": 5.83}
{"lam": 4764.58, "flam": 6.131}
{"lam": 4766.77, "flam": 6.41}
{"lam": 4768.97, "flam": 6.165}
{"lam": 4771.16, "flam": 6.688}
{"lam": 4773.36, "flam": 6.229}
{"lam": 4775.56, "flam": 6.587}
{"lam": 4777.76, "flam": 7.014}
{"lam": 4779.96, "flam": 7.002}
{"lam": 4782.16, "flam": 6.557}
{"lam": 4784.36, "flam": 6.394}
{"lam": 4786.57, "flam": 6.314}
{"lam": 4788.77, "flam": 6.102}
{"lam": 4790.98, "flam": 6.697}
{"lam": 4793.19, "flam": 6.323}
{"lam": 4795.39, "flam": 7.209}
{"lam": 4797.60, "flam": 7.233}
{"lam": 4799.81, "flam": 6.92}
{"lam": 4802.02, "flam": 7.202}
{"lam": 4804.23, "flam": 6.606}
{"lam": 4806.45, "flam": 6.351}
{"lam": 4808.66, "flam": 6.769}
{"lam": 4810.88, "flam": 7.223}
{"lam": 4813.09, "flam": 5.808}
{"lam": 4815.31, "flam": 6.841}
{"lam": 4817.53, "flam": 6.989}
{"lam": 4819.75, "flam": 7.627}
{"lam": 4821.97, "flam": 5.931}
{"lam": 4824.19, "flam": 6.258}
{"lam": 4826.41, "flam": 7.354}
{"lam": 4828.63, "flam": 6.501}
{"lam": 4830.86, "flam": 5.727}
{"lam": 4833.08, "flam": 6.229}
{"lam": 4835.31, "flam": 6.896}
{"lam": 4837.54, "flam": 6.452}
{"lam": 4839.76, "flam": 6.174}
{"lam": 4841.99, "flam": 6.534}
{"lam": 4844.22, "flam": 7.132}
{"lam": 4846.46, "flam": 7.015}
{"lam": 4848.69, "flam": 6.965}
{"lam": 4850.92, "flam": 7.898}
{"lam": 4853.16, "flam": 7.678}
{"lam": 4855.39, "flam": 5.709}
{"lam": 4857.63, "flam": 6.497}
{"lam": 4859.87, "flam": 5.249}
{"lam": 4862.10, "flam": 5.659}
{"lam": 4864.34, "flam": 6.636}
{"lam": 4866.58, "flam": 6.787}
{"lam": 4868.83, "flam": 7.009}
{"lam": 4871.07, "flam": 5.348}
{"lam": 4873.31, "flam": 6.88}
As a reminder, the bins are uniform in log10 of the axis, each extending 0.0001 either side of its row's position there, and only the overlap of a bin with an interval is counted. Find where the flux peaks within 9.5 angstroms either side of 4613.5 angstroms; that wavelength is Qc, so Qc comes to 4611.31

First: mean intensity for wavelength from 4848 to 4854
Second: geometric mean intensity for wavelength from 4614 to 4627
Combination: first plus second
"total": 14.2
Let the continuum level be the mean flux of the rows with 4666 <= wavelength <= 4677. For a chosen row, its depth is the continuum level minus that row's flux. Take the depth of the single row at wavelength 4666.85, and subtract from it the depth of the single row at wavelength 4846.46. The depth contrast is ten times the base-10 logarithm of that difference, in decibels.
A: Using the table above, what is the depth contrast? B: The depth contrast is -2.5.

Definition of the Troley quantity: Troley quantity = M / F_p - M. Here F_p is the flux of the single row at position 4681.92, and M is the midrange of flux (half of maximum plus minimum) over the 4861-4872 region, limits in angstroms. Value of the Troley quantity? -5.24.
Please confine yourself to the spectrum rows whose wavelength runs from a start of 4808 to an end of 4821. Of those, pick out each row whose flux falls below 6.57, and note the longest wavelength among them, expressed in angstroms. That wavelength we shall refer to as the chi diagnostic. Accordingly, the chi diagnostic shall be 4813.09 angstroms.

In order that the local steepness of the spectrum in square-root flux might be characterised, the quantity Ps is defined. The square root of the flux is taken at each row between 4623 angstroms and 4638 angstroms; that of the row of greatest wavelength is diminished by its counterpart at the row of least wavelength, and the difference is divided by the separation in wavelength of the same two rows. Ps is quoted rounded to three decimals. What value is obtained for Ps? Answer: -0.014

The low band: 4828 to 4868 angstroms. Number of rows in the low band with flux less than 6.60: 10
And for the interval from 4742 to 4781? 9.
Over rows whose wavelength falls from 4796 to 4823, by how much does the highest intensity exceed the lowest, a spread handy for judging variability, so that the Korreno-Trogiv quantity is 1.8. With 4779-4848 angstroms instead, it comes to 1.9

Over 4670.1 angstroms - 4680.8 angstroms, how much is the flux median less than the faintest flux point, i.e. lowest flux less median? -1.0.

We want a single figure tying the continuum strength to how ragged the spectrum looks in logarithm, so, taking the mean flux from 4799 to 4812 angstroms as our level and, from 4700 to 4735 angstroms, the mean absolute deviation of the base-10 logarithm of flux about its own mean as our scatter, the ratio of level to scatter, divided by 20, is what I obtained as 19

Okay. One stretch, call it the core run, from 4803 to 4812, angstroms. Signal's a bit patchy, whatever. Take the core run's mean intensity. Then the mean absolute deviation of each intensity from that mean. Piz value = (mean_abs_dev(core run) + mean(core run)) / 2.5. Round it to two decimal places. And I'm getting 2.80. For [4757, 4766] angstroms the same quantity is 2.45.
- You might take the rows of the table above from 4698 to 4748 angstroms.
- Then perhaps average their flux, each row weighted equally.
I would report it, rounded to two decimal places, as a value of 6.90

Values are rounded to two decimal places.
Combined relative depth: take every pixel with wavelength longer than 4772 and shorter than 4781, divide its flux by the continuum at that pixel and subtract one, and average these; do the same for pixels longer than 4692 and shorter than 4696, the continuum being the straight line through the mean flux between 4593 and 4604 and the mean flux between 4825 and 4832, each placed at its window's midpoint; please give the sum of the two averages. 0.14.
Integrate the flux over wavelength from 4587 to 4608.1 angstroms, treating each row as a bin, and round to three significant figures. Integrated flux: 139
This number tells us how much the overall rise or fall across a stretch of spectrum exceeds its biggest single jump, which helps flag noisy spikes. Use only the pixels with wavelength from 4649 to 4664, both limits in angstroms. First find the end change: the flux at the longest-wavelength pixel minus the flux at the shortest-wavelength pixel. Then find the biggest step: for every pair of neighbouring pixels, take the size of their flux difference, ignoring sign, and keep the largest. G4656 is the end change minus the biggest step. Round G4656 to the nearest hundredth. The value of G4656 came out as -0.23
